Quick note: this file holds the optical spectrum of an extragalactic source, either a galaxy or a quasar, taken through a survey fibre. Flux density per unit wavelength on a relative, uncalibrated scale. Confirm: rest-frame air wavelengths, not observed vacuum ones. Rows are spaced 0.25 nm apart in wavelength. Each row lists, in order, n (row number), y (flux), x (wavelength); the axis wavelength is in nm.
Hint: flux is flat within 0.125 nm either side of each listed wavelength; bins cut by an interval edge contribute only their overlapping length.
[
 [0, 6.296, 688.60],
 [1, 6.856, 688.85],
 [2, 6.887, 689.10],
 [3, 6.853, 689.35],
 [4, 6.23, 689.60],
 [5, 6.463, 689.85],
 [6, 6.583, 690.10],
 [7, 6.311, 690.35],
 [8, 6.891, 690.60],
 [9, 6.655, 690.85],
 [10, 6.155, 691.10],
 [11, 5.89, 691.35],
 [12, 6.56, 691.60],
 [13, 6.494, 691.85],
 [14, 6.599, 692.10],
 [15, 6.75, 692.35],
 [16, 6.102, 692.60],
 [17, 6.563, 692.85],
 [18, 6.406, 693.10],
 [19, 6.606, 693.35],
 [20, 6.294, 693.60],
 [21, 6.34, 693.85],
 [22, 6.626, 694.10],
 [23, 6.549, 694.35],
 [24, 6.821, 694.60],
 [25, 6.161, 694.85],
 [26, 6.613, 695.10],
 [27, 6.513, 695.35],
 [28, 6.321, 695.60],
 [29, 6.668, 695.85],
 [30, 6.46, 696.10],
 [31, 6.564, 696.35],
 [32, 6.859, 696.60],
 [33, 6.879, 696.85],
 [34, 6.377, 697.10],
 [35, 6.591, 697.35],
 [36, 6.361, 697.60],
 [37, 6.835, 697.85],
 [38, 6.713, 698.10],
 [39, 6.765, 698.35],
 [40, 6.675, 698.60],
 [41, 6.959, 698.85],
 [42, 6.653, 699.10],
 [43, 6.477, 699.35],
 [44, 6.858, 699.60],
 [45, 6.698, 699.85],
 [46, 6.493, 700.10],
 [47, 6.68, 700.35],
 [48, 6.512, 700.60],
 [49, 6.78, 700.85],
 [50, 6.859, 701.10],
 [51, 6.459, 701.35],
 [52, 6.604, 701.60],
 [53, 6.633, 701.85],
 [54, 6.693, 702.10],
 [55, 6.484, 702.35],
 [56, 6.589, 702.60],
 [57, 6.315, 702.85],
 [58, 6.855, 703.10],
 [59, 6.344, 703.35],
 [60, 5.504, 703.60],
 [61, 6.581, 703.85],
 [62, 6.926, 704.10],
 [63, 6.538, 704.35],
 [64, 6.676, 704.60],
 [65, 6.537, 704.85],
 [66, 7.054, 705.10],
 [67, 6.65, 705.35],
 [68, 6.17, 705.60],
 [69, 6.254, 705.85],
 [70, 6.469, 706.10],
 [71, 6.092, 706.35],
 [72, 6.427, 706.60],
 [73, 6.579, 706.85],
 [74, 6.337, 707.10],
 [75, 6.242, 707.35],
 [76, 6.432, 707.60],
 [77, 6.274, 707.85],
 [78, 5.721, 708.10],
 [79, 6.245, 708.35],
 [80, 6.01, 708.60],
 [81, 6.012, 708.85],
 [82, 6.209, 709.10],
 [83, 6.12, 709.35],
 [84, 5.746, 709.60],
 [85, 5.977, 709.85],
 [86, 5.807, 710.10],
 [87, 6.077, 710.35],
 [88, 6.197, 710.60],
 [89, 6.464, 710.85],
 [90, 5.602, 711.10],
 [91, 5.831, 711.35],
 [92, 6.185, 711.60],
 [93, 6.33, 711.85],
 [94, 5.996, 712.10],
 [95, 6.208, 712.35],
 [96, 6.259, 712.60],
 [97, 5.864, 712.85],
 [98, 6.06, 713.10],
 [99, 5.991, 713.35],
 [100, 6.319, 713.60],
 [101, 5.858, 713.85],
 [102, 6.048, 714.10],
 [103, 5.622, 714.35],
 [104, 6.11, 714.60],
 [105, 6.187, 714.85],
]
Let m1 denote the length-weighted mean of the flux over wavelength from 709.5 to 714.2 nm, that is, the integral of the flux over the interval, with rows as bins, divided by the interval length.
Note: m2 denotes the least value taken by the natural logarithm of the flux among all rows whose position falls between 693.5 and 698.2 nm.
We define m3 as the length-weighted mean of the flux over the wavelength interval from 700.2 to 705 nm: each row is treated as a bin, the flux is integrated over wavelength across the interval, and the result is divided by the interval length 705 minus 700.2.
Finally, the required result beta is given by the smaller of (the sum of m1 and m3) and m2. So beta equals 1.82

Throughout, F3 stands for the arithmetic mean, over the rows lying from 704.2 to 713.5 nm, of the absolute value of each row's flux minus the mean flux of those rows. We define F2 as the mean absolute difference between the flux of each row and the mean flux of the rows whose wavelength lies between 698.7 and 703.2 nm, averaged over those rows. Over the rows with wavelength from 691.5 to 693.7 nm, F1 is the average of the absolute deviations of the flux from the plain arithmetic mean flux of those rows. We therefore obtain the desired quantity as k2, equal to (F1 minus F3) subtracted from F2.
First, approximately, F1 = 0.15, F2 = 0.137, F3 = 0.230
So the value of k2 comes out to 0.222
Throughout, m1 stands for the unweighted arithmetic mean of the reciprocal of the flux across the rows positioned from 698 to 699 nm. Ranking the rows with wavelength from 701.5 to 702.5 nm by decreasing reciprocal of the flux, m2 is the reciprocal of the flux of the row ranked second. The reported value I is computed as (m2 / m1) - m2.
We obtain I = 0.87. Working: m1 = 0.148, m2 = 0.151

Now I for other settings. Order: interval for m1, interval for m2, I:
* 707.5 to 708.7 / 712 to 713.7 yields 0.86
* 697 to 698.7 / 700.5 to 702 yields 0.86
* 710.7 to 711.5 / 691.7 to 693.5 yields 0.77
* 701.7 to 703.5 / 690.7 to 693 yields 0.91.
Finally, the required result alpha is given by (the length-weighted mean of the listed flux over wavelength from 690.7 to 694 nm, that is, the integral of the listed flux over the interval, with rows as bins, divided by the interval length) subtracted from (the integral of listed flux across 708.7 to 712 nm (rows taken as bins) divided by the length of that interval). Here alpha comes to -0.4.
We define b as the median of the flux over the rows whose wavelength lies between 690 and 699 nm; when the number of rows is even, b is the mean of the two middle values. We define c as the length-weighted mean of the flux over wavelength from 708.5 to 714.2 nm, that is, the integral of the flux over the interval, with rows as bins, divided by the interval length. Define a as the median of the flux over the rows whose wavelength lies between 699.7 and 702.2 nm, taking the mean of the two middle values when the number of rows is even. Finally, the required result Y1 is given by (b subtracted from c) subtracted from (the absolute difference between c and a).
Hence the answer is 1.13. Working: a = 6.66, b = 6.6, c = 6.05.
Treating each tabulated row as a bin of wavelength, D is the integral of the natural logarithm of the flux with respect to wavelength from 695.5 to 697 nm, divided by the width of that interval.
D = 1.89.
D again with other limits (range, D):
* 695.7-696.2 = 1.88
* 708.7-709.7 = 1.80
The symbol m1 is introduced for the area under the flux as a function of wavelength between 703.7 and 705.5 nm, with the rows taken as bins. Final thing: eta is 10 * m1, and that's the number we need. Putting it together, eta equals 120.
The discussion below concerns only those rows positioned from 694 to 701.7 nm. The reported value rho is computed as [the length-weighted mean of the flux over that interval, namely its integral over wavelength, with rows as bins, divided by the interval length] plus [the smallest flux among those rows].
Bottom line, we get 12.8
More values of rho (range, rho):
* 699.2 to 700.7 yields 13.1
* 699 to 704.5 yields 12.1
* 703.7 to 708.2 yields 12.2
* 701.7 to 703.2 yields 12.9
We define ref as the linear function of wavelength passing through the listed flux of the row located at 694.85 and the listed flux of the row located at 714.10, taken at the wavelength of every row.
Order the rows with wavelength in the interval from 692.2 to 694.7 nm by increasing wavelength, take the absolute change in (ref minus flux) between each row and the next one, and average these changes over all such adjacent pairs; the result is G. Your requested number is 0.273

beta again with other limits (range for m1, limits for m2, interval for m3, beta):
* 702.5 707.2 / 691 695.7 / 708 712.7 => 1.77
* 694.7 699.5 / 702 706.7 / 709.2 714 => 1.71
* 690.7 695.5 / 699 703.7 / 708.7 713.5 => 1.71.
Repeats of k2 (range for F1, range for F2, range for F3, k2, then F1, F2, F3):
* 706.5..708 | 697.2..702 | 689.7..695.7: 0.215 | 0.10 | 0.125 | 0.188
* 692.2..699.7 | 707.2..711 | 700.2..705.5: 0.197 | 0.17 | 0.182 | 0.189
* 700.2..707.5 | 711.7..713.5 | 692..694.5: 0.089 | 0.21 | 0.141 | 0.158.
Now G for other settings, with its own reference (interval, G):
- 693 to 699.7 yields 0.246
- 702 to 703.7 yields 0.413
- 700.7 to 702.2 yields 0.143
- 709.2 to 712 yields 0.303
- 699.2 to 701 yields 0.228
